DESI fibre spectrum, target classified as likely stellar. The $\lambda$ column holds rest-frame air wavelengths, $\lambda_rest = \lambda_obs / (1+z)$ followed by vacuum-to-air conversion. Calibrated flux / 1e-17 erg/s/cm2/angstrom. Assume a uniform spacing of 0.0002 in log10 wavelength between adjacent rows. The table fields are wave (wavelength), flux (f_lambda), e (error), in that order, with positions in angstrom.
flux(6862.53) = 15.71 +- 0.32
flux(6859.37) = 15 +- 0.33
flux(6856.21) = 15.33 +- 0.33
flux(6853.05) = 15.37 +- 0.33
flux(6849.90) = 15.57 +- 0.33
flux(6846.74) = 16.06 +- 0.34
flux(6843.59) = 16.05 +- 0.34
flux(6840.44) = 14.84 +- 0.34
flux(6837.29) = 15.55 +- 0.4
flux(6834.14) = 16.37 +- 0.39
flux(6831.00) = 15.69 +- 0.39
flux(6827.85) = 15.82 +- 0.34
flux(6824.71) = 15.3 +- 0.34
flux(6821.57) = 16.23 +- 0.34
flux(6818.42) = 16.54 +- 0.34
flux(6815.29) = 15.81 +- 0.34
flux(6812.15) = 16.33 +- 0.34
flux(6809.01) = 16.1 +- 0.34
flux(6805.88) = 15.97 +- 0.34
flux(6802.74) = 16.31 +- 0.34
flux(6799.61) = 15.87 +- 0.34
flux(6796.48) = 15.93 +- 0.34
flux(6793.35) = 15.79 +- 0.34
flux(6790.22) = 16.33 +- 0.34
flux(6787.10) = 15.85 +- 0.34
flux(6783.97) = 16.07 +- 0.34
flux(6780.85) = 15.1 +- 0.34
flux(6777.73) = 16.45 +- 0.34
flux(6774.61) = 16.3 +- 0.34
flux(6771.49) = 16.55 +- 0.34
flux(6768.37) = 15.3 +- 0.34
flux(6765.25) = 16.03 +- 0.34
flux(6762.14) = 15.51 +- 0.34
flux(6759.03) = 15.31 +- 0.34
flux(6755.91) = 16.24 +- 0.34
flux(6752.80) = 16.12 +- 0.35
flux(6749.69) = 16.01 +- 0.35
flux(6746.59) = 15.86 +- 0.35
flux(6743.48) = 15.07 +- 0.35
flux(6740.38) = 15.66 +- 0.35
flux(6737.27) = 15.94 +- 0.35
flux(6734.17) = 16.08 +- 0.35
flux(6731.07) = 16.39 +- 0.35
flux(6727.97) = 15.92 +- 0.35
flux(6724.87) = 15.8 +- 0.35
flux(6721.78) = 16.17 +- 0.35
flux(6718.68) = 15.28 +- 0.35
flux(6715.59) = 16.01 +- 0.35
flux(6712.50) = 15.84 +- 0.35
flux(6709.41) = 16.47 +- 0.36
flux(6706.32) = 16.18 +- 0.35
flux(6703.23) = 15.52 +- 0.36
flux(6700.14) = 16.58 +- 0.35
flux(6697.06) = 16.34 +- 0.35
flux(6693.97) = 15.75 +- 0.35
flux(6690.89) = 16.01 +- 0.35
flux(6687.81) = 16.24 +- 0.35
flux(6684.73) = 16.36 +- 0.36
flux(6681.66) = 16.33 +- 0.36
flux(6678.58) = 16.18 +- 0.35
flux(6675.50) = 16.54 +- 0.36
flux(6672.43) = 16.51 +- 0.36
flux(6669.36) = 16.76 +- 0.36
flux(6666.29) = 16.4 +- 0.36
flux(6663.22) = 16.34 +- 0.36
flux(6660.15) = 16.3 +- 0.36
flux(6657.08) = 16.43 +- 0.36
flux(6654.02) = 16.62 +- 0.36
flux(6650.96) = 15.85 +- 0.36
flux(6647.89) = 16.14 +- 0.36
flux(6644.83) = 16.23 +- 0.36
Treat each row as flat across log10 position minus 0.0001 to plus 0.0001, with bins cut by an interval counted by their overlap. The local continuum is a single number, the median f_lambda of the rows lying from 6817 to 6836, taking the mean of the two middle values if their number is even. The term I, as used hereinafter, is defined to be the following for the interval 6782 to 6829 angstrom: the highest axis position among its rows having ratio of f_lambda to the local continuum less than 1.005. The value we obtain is 6827.85 angstrom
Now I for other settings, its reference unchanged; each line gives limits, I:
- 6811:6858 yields 6856.21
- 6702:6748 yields 6746.59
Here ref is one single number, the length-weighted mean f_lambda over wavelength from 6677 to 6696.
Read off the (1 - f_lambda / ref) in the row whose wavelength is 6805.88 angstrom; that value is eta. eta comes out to 0.011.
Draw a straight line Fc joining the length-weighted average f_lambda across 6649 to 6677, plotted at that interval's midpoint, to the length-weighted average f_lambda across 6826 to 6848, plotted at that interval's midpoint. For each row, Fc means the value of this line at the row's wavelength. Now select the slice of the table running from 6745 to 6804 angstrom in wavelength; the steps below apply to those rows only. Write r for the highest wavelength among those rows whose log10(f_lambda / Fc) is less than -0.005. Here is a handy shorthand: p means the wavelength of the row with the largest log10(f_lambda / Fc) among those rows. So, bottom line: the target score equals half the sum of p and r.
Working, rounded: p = 6771.49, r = 6780.85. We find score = 6776.2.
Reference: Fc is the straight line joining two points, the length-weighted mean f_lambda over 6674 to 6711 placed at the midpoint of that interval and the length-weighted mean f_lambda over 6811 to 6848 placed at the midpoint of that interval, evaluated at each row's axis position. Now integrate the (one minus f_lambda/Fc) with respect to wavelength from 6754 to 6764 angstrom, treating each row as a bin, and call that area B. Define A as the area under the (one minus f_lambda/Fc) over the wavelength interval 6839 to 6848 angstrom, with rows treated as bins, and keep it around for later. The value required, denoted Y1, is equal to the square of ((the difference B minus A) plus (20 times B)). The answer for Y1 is 18.1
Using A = 0.11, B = 0.21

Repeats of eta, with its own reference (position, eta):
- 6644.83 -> -0.005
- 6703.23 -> 0.039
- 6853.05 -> 0.048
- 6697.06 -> -0.012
